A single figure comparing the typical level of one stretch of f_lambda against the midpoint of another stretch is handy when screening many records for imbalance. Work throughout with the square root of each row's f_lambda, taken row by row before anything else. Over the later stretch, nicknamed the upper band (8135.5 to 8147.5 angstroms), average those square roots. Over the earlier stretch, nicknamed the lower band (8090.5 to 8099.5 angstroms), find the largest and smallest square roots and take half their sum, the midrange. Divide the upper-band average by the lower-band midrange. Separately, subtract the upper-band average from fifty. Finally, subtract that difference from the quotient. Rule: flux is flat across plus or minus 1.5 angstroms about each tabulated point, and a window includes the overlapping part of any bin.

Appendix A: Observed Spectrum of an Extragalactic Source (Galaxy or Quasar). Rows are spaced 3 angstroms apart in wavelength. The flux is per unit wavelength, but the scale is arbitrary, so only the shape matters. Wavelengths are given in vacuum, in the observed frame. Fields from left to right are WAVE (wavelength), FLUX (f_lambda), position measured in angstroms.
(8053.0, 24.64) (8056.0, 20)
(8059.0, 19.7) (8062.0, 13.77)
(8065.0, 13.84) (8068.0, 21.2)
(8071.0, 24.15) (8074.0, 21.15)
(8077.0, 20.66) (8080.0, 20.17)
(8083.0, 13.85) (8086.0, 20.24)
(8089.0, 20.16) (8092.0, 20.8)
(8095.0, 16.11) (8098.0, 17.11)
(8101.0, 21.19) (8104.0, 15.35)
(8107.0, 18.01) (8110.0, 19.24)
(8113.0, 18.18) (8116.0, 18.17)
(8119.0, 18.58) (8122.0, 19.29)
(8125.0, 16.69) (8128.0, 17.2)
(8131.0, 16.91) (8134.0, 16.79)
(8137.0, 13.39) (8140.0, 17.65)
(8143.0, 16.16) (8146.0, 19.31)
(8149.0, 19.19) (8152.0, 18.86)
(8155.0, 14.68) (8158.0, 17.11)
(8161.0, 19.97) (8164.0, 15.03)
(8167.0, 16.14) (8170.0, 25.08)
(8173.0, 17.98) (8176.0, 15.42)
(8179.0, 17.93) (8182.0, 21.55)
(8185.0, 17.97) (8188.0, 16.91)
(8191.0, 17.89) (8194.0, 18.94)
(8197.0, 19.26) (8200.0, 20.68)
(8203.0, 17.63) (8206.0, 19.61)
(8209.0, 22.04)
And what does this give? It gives -45.0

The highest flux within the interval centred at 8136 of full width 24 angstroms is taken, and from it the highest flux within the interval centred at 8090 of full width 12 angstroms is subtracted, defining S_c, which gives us -1.5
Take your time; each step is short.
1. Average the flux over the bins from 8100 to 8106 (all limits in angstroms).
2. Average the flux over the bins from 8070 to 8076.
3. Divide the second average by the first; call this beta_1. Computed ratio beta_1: 1.24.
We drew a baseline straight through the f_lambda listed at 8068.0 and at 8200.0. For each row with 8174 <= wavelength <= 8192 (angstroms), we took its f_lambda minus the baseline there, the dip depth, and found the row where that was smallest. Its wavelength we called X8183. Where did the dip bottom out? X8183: 8176.0 angstroms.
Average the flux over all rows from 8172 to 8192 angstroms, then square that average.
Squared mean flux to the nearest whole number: 322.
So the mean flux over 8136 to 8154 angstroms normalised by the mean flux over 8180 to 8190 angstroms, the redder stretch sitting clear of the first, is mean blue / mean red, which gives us 0.93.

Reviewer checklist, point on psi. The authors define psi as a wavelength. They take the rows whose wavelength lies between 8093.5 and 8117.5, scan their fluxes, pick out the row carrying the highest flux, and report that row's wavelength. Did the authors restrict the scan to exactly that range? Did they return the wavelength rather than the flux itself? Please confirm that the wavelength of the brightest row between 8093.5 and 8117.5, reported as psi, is 8101.0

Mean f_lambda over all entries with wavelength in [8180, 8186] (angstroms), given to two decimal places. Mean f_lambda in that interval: 19.76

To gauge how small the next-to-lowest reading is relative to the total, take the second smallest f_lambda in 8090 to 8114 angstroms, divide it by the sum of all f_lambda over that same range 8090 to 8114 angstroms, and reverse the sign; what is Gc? -0.110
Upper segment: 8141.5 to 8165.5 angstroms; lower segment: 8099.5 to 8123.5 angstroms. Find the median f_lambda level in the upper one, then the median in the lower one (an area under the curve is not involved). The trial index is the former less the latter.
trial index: -0.4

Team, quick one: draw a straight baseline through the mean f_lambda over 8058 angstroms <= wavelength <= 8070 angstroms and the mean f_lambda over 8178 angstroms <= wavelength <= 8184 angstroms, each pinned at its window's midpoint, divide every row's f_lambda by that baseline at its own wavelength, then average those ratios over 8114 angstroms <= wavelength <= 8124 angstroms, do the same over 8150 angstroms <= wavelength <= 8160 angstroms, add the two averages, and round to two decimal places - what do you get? 1.90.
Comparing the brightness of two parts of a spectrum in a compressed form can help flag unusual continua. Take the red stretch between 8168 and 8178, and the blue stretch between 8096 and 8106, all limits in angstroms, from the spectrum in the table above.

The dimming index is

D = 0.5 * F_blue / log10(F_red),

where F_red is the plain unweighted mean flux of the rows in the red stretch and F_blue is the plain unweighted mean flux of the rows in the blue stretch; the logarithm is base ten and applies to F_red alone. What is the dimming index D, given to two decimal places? 6.93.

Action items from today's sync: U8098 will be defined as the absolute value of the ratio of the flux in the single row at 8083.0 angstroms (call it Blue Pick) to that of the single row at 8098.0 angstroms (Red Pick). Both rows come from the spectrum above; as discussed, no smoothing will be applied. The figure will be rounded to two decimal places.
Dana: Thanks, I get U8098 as 0.81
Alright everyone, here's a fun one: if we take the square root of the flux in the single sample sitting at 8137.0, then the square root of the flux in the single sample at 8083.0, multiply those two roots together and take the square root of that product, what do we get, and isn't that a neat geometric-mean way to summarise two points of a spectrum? 3.69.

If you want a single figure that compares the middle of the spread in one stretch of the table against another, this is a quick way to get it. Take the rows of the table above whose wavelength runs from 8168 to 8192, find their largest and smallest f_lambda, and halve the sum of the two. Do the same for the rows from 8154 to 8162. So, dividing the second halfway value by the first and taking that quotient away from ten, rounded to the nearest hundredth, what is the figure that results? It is 9.14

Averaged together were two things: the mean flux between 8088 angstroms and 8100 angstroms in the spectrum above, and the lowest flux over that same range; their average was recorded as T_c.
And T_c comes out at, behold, 17.3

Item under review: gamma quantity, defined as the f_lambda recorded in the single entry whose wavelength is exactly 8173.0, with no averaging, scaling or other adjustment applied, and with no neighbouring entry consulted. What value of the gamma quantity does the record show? 17.98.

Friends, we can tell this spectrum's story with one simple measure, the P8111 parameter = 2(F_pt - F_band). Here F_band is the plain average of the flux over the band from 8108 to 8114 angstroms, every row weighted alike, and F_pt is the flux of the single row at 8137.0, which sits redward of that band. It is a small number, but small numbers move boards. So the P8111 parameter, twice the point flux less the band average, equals -11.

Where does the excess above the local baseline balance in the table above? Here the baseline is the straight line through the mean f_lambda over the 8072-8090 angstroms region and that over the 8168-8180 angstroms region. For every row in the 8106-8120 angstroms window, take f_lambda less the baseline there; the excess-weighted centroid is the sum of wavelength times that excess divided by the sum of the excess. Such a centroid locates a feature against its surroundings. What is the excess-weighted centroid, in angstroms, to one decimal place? 8112.9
